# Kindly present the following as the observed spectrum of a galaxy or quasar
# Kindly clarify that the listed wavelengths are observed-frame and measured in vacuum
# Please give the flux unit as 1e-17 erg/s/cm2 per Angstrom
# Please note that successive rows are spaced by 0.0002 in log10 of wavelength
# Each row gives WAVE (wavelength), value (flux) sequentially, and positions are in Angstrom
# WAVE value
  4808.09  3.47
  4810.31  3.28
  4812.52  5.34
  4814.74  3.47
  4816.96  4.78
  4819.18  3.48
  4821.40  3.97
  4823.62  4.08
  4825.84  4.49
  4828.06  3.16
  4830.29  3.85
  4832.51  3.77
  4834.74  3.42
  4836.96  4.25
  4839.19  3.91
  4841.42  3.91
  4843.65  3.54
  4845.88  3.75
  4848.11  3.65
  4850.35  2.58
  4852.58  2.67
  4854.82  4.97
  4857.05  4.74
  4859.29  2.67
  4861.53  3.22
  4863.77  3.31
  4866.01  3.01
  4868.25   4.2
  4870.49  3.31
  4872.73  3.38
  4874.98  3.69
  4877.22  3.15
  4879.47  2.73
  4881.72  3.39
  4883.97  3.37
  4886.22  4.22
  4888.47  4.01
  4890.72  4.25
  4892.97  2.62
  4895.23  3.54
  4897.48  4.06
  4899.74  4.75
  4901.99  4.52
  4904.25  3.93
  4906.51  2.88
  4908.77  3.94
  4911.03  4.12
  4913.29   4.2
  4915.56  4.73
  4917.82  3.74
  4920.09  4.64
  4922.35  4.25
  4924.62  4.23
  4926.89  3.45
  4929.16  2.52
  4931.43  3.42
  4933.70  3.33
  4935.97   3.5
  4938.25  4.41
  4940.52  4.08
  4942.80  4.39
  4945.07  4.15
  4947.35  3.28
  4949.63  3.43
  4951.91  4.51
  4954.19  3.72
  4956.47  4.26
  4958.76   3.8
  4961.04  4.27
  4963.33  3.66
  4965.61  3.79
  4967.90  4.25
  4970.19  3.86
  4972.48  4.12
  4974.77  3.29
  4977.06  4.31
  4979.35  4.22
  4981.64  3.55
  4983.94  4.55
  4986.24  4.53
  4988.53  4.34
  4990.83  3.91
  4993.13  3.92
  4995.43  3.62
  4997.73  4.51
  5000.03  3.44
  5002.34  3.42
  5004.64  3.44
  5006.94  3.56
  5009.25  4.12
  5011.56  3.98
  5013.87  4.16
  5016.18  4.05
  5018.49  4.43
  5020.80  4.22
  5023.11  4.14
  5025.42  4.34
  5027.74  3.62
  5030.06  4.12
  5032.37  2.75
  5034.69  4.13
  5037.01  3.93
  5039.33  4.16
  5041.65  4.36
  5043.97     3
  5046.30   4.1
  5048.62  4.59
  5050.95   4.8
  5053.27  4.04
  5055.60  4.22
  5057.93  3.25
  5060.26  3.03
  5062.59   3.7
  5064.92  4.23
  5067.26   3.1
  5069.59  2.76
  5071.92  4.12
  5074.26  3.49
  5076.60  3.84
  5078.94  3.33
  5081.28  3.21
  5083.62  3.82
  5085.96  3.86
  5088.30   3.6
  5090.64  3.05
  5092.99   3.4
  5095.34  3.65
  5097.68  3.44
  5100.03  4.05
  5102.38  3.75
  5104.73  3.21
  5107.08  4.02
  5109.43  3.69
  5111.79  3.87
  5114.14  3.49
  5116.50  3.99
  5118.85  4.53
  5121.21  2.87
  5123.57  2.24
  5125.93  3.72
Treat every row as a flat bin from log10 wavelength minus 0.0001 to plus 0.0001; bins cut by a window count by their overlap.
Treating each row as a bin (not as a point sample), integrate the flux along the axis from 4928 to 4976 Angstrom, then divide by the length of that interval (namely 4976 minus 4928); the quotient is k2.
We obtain 3.81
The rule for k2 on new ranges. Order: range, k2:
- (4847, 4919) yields 3.67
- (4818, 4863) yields 3.70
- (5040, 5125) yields 3.66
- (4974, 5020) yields 3.98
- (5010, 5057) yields 4.05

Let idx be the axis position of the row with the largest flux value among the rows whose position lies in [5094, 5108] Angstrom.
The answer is 5100.03 Angstrom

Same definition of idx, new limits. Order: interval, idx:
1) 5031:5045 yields 5041.65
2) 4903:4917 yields 4915.56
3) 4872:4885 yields 4874.98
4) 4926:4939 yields 4938.25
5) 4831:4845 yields 4836.96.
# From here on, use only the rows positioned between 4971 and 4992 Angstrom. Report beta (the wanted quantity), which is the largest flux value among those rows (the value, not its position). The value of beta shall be 4.55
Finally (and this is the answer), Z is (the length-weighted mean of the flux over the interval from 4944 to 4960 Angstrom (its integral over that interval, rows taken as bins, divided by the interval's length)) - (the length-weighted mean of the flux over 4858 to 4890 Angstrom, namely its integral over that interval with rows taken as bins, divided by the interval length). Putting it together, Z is 0.5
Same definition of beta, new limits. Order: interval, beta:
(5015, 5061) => 4.8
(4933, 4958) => 4.51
